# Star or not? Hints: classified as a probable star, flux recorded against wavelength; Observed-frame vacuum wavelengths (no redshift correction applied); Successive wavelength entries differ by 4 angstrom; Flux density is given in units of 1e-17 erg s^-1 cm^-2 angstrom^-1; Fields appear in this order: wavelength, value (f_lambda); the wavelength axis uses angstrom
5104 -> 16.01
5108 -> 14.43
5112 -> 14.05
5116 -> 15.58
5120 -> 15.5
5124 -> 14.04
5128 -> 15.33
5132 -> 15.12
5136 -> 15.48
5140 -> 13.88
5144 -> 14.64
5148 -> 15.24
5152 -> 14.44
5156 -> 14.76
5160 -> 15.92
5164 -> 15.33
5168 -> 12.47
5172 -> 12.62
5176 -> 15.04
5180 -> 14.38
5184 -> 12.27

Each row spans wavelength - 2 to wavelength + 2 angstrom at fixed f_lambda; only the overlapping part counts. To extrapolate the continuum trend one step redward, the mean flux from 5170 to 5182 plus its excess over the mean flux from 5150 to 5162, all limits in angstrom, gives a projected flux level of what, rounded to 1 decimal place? 13.0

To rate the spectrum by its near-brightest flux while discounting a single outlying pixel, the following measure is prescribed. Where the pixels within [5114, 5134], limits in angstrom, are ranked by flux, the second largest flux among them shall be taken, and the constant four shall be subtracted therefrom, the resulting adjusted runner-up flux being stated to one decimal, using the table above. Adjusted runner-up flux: 11.5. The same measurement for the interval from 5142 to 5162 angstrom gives 11.2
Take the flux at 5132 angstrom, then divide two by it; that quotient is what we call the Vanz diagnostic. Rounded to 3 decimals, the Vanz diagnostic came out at 0.132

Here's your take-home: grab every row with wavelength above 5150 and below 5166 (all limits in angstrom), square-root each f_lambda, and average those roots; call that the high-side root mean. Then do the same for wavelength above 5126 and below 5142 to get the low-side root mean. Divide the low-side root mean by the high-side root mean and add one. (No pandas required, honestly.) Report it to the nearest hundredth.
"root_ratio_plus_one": 1.99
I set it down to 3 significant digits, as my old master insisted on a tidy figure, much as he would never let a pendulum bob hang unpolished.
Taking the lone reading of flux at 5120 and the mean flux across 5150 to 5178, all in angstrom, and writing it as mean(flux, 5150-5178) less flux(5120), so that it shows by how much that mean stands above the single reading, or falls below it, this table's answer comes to -1.13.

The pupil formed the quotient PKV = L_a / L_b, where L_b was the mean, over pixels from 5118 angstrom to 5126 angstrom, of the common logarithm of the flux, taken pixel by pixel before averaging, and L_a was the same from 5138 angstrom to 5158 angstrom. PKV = 0.996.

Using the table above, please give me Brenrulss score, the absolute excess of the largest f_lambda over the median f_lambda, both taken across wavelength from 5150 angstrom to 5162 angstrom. 1.2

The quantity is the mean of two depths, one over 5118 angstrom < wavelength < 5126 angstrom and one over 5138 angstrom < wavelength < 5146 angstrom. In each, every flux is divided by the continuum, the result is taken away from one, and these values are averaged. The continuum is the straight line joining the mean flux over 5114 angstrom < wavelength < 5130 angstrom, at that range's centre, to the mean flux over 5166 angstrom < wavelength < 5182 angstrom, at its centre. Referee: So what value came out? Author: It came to 0.021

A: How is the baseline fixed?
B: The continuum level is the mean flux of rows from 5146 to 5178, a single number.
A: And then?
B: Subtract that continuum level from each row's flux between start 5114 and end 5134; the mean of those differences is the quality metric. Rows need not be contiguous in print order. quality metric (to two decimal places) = 0.64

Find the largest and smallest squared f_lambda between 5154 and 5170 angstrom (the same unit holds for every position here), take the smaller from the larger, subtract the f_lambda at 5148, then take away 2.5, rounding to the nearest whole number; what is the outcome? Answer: 80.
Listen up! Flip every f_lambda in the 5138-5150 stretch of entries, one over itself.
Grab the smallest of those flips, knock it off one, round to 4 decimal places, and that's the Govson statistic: 0.9344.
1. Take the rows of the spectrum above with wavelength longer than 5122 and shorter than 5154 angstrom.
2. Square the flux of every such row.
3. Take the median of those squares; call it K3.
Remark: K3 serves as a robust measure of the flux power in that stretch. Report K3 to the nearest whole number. 221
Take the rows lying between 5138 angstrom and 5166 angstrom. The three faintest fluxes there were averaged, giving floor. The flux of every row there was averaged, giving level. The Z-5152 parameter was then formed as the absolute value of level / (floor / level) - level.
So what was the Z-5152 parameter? 0.59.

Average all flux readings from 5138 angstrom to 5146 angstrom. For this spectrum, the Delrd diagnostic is 14.3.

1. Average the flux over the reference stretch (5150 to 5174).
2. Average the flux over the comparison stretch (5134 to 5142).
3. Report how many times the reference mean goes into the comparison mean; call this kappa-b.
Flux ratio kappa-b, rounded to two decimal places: 1.03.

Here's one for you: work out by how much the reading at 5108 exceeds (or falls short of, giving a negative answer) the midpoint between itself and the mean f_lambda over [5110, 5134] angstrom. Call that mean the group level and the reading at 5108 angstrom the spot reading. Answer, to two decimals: -0.25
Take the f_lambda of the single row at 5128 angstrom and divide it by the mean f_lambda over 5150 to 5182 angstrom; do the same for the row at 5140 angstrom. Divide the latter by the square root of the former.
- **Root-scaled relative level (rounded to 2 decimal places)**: 0.94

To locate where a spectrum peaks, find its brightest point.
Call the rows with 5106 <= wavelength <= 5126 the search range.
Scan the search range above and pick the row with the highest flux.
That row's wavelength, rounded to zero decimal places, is 5116 angstrom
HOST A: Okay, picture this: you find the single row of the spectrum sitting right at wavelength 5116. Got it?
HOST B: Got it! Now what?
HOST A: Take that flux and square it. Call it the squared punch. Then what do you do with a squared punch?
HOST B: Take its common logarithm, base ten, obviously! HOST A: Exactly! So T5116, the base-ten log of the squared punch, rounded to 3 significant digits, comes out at 2.39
